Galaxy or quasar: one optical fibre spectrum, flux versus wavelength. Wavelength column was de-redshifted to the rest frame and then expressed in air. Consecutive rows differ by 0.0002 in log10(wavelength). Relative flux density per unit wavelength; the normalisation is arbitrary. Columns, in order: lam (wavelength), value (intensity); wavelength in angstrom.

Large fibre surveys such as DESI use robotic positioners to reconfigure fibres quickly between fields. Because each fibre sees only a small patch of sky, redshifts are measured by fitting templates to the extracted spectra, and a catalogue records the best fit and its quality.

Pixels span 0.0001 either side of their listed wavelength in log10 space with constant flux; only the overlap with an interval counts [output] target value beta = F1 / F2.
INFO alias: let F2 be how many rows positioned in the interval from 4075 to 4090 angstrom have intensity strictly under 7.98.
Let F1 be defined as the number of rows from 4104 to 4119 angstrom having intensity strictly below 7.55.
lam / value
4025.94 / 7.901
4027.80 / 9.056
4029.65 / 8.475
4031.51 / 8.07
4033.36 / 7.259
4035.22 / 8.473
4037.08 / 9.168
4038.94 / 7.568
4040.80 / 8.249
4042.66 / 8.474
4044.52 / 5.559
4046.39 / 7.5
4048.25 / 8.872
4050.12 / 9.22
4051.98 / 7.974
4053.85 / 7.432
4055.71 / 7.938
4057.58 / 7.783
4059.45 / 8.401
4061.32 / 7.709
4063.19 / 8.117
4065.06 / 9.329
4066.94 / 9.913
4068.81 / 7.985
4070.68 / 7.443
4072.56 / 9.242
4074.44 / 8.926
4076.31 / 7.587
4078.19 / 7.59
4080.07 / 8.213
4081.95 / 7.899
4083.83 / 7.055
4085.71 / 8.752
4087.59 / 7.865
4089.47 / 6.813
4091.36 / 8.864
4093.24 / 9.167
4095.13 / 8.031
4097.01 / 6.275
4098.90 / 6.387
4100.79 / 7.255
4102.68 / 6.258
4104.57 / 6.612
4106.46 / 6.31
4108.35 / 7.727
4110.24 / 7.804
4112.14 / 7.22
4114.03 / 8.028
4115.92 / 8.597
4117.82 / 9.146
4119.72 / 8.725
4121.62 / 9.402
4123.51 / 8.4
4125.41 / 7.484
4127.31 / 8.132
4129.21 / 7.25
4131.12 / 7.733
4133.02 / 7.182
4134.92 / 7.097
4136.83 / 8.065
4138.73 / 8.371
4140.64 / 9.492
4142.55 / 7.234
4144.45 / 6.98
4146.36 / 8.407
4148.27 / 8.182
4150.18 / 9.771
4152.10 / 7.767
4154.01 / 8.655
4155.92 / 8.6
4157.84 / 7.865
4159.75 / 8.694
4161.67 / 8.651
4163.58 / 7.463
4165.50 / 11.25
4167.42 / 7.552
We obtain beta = 0.5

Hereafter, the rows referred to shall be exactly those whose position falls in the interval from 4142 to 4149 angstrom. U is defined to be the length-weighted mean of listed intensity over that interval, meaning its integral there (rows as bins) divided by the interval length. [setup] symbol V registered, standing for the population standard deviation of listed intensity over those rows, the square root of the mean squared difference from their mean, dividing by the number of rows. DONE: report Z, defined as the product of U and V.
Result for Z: 4.7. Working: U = 7.7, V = 0.61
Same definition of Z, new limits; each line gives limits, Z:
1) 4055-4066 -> 4.5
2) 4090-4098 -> 9.0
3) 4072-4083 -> 5.2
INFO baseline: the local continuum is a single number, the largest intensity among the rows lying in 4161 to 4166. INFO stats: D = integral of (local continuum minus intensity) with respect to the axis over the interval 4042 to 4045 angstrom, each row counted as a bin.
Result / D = 12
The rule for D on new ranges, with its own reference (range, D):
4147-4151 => 9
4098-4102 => 18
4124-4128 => 14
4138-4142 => 10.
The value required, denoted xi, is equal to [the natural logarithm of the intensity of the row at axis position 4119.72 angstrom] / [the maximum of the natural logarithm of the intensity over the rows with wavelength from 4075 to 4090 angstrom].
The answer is 0.999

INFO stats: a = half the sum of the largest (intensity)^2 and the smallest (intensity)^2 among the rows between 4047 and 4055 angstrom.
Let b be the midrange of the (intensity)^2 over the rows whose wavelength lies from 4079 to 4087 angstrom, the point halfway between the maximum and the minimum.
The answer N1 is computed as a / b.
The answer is 1.11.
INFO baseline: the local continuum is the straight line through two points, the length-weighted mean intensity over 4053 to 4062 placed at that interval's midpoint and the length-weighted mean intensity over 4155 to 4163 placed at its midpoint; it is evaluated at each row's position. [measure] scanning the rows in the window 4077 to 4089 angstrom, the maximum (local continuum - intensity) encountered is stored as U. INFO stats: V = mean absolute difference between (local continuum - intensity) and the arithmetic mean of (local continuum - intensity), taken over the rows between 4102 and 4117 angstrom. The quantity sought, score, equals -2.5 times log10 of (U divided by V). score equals -0.3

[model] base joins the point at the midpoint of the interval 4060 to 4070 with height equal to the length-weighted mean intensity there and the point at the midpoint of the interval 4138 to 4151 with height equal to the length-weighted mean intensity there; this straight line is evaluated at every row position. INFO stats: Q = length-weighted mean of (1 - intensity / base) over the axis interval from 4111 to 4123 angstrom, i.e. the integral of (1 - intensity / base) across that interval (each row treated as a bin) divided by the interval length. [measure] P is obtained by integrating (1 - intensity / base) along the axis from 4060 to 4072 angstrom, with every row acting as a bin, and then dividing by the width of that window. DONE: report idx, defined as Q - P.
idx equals -0.03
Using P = 0.02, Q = -0.01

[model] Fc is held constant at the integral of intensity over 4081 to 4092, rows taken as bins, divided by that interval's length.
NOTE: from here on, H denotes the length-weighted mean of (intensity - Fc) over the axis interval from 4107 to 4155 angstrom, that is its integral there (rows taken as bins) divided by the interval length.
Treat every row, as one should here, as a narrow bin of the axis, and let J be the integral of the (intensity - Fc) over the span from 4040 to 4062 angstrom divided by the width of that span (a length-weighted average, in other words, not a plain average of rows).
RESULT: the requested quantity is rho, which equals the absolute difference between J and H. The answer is 0.17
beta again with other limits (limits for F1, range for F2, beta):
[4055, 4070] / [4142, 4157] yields 0.0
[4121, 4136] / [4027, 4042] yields 2.0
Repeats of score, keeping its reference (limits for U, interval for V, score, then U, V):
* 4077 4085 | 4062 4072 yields -0.1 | 1.0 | 0.855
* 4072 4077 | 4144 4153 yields 0.7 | 0.4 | 0.694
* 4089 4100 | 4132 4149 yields -1.1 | 1.8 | 0.672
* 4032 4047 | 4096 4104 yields -2.0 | 2.2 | 0.353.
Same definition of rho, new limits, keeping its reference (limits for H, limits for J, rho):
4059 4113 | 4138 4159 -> 0.49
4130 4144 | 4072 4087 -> 0.28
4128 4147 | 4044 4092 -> 0.32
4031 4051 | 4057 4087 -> 0.21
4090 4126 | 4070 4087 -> 0.32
